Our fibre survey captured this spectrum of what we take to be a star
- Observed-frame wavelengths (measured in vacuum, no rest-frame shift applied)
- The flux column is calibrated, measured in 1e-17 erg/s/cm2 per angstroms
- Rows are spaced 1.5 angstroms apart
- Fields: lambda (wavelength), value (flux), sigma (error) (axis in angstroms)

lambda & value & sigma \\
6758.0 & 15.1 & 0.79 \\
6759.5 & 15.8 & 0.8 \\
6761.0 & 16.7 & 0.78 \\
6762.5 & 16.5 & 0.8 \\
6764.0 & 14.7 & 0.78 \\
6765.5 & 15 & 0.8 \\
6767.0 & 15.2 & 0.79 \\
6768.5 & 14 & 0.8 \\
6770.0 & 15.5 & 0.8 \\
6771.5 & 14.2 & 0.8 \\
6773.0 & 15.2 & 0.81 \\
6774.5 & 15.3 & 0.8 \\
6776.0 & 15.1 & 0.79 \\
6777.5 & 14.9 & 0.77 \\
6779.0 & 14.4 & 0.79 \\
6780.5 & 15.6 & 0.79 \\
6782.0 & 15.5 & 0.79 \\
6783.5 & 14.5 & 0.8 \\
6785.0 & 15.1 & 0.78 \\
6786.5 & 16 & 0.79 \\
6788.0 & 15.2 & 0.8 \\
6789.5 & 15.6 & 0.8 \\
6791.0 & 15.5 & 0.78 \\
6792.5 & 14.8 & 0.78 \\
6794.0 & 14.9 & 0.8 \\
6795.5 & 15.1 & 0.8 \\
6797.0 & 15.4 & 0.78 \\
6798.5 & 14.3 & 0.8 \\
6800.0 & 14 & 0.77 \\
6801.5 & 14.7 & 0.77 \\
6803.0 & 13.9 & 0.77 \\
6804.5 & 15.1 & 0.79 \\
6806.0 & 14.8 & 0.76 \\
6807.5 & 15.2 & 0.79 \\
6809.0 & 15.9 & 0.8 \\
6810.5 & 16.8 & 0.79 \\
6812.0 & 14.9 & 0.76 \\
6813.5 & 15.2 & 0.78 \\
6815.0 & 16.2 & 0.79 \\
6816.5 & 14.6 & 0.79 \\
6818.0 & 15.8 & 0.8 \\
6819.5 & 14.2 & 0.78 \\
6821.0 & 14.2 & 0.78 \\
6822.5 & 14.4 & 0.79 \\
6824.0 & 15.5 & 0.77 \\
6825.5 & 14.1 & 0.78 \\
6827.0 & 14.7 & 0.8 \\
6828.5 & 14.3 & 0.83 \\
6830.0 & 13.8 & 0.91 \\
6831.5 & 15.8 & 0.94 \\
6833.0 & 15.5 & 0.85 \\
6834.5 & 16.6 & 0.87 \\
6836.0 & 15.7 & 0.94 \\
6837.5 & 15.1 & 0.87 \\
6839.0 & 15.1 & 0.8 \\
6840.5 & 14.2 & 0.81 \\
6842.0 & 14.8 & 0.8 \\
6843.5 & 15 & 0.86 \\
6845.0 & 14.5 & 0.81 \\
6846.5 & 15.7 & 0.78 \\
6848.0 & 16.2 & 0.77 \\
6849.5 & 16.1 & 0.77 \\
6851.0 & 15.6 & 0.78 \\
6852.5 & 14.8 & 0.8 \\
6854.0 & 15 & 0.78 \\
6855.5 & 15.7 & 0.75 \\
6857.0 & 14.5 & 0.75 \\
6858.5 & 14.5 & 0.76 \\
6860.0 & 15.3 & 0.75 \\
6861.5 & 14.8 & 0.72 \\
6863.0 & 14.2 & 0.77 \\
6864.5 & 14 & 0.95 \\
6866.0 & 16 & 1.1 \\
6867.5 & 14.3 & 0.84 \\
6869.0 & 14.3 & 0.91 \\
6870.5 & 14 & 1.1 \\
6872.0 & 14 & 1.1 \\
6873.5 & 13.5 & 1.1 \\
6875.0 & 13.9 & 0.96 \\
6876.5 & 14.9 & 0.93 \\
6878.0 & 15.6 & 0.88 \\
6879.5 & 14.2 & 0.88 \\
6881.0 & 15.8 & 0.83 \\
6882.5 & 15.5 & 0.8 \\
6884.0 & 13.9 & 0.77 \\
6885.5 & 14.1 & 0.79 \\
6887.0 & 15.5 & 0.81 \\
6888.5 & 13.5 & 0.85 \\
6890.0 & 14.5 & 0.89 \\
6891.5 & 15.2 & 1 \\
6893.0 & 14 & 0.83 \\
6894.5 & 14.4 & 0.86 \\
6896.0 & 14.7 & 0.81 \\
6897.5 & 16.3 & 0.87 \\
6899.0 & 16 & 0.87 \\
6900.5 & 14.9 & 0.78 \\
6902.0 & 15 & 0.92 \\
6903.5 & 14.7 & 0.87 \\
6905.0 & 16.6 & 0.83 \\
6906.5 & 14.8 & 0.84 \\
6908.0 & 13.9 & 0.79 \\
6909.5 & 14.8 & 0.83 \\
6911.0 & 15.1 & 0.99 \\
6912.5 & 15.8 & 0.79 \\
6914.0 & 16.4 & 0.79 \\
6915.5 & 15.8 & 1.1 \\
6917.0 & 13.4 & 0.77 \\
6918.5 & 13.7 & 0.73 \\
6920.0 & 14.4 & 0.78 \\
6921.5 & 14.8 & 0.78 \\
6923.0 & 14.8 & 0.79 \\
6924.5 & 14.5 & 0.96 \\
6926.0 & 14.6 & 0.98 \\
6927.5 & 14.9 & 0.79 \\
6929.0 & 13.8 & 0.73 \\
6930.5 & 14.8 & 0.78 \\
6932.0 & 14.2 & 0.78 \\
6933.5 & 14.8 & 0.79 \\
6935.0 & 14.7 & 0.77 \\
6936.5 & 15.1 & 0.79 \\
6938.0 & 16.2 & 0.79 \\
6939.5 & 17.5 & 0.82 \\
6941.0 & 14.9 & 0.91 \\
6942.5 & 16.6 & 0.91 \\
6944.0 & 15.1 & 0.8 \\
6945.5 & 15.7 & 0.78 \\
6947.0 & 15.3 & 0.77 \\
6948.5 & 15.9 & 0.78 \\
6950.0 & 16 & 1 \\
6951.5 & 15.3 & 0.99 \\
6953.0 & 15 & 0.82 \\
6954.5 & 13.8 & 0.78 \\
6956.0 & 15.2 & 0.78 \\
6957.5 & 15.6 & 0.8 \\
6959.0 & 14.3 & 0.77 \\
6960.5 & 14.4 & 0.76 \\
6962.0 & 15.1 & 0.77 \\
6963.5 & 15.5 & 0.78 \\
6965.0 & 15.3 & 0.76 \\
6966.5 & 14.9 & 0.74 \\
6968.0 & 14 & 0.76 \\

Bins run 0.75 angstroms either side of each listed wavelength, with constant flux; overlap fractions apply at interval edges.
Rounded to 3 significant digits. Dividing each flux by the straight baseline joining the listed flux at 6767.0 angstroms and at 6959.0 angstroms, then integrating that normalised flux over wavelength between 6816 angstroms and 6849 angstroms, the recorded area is 33.2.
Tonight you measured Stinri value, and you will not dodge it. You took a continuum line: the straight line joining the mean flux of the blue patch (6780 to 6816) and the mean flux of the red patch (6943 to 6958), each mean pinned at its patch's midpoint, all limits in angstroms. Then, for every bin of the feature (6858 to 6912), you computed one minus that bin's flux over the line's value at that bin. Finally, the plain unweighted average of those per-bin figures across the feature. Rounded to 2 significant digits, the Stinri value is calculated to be 0.033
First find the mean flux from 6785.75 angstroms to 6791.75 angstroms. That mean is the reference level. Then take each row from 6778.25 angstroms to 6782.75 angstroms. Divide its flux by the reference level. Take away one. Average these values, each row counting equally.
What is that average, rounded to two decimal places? -0.03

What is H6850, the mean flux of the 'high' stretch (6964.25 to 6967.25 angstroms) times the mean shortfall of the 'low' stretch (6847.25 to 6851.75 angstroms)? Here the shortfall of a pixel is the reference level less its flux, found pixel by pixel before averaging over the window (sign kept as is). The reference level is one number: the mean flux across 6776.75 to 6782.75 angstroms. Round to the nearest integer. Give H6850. -13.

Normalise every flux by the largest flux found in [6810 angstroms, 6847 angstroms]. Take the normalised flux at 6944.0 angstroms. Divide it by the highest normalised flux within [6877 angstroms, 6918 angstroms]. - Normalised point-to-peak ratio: 0.91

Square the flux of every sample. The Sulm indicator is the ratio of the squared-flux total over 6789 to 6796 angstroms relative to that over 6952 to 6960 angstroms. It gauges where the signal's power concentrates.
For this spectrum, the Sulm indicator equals 1.05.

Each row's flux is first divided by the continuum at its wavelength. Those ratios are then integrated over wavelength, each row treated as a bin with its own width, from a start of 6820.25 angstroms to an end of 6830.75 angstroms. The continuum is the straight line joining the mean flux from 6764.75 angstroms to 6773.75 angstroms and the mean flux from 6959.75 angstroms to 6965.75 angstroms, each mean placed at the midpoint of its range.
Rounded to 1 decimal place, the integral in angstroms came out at 10.2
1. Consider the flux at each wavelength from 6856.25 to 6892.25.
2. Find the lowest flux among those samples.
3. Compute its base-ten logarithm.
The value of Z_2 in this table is 1.13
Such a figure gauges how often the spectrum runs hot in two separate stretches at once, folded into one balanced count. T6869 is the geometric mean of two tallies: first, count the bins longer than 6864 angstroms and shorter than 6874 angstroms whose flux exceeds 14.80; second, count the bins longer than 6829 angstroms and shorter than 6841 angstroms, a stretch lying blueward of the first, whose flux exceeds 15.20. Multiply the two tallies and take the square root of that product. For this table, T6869 2.0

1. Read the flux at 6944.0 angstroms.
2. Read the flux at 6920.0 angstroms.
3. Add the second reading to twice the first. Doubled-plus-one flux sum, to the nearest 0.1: 44.6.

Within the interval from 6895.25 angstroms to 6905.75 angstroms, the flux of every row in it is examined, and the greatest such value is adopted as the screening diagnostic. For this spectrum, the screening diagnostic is 16.6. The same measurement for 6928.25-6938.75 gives 16.2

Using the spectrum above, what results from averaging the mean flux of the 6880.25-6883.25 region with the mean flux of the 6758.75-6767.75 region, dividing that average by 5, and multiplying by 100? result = 313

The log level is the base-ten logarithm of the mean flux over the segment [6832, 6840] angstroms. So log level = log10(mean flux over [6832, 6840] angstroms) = 1.19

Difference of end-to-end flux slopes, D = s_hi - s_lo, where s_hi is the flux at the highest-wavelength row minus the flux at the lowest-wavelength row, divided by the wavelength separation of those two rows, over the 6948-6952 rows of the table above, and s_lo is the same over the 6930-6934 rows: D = -0.20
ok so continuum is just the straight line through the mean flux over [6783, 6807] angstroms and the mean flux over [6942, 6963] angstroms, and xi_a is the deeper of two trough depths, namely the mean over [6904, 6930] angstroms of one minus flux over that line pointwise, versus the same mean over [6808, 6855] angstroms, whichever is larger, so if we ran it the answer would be 0.022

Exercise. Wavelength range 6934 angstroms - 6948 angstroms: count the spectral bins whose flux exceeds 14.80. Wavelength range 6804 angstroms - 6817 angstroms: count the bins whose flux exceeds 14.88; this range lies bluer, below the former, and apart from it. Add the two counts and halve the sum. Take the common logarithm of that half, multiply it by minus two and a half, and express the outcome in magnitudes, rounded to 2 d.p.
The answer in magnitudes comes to -2.19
